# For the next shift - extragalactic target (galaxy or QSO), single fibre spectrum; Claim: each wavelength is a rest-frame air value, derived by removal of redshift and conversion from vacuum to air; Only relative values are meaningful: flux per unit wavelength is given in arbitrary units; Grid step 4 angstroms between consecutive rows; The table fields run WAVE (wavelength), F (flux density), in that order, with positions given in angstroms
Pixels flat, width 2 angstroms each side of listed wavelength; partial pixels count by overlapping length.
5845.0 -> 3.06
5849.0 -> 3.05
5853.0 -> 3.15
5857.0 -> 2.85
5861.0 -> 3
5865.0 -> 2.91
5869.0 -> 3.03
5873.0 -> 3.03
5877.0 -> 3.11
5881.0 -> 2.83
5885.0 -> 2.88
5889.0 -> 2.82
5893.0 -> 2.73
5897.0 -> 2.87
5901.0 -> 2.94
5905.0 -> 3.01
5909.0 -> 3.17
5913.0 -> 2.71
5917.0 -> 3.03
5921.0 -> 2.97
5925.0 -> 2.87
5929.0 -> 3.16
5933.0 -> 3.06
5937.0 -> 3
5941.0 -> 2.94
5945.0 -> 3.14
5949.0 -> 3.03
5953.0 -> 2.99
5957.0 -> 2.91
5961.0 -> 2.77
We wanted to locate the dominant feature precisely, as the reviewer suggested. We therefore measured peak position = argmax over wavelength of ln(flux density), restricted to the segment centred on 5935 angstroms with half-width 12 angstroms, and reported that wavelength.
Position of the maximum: 5929.0 angstroms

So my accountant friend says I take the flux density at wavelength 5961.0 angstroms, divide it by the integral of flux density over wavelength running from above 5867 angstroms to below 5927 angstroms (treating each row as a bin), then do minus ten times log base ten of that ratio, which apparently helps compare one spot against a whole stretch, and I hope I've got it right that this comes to 18.0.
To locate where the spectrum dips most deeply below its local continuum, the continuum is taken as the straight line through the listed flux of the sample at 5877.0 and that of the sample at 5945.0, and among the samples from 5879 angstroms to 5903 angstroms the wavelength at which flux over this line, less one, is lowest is 5893.0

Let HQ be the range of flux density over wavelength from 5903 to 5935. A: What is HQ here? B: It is 0.46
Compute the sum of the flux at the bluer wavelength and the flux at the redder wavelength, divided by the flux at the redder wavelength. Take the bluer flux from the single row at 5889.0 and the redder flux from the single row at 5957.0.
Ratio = 1.969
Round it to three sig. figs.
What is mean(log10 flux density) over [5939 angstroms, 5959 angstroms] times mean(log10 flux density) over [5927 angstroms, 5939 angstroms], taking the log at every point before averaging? 0.233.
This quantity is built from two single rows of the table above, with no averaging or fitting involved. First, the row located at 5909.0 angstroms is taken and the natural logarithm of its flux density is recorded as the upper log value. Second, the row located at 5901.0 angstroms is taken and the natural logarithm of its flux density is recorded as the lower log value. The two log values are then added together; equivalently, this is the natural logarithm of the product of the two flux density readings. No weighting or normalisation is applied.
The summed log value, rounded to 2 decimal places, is 2.23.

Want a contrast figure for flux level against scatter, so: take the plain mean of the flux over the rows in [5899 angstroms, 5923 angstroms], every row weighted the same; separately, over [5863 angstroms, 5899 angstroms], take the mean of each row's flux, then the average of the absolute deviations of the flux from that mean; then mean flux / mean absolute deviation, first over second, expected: 30.9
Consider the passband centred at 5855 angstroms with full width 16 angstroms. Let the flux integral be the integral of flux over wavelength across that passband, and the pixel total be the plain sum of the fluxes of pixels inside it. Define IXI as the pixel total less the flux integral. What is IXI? -36.15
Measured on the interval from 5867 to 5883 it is -36.00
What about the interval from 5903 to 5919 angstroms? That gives -35.76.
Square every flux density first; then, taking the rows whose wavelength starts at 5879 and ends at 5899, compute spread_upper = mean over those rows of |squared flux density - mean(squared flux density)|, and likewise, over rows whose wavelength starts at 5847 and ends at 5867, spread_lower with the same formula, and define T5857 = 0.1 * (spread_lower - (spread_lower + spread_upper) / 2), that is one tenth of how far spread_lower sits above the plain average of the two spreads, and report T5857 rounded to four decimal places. 0.0153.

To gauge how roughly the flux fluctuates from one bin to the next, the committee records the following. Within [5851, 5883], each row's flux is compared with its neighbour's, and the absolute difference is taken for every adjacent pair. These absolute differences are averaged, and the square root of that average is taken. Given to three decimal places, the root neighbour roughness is 0.382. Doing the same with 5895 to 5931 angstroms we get 0.437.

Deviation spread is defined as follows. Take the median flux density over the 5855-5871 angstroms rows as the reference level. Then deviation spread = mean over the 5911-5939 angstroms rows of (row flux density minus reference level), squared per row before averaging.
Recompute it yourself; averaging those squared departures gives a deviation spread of 0.0183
